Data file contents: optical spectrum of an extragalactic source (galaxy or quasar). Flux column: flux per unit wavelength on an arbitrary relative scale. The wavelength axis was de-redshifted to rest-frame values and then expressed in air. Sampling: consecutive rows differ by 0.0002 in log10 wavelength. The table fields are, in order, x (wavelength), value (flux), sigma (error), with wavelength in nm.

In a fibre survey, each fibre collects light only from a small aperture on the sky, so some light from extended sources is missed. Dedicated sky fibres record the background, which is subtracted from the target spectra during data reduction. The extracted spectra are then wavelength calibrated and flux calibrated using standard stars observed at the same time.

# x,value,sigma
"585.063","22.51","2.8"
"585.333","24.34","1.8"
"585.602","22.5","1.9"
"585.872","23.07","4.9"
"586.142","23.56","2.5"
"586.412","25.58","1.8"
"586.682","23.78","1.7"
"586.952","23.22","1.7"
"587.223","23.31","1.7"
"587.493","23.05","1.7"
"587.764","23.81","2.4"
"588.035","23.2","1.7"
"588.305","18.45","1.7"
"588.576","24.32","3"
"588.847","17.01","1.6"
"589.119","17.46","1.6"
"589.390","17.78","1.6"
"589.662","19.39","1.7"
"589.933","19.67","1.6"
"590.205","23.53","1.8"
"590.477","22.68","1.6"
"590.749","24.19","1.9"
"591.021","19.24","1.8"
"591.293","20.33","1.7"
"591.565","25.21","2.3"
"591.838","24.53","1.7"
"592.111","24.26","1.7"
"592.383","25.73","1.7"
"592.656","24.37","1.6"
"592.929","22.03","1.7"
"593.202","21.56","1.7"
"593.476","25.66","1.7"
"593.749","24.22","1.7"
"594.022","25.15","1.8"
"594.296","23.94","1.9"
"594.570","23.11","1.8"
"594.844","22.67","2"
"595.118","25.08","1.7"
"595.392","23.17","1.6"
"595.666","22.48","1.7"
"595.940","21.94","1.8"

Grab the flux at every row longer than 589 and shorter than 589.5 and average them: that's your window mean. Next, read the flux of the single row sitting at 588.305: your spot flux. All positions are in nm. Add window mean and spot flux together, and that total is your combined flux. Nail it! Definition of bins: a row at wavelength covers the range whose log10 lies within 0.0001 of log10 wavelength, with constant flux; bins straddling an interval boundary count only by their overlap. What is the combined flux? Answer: 36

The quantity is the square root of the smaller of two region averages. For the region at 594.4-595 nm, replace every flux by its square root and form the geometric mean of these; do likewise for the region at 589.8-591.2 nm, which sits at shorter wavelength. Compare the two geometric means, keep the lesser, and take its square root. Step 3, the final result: 2.16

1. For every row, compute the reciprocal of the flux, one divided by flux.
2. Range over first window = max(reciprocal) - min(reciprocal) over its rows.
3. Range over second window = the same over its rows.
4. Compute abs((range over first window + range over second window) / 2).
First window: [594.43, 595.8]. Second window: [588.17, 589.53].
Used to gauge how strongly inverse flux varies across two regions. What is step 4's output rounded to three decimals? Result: 0.011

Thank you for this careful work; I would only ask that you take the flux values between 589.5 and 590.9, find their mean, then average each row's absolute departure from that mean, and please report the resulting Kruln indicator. 1.9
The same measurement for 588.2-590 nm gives 1.7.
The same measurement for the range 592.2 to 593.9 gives 1.4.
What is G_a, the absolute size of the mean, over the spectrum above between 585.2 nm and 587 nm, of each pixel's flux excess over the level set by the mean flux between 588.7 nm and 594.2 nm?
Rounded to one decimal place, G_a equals 1.5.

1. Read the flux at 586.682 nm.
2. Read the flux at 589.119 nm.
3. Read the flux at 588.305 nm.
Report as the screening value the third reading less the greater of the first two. -5.3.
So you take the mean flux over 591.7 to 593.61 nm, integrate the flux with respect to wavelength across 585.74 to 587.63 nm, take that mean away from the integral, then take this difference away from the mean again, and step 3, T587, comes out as 3.3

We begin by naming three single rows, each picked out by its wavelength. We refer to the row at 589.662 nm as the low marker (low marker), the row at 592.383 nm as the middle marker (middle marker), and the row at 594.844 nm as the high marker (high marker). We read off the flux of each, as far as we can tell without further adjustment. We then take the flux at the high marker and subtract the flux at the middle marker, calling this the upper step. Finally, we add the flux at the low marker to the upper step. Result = 16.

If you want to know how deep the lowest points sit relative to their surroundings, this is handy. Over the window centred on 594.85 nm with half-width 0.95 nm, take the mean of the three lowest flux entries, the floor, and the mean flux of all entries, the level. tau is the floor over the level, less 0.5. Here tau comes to 0.46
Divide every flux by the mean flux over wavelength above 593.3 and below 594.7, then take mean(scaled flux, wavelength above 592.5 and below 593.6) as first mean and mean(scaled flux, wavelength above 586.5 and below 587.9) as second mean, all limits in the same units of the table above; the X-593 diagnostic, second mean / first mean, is 1.00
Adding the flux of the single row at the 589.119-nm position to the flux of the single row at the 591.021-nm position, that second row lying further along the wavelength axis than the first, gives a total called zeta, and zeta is 37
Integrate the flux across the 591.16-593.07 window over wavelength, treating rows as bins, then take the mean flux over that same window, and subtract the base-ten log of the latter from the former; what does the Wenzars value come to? 44.0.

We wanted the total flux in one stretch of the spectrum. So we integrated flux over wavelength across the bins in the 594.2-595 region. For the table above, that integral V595 19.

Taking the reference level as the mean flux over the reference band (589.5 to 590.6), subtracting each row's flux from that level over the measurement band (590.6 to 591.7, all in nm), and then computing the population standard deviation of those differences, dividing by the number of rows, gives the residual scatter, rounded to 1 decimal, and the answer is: 2.5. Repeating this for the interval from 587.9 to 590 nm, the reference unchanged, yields 2.5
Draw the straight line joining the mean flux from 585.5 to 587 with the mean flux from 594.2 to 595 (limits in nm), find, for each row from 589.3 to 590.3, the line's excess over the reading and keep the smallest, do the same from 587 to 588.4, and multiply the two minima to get 0.0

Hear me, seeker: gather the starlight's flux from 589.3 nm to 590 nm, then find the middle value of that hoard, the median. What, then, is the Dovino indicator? 19.4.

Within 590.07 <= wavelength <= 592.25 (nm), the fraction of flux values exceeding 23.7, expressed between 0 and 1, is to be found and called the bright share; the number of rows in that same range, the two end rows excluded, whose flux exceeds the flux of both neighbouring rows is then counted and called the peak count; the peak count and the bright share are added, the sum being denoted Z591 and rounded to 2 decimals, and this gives 2.50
